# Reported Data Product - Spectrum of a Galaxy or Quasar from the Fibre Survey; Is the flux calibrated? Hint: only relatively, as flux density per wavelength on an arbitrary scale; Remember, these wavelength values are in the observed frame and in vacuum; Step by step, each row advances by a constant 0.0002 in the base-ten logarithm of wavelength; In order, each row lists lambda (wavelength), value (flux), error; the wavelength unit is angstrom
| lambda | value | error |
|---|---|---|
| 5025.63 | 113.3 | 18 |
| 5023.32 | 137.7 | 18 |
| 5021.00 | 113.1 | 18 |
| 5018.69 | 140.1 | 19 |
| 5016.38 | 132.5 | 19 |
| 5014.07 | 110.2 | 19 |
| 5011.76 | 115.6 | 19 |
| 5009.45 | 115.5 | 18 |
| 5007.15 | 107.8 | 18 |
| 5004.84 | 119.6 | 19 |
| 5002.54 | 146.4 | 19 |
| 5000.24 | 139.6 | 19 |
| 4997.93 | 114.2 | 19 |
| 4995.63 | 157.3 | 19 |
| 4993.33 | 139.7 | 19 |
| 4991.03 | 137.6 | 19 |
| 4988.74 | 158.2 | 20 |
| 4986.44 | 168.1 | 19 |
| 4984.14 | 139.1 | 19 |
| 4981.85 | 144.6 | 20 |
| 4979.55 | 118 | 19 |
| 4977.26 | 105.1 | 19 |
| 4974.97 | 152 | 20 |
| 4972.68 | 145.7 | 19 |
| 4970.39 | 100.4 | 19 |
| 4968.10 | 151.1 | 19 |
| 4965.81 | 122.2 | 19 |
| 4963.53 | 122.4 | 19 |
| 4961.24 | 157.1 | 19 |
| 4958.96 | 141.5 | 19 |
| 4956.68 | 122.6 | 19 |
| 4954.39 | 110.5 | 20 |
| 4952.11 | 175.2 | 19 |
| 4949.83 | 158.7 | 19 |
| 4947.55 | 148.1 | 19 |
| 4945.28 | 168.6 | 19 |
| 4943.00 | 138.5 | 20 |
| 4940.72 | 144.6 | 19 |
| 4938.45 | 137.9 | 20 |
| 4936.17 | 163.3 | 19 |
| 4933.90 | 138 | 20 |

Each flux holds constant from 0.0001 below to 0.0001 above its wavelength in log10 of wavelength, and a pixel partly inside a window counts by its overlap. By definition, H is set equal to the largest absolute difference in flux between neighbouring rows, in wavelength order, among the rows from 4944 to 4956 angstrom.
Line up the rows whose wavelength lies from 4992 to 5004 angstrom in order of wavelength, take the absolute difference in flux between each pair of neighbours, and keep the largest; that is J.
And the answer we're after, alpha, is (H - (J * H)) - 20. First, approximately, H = 64.7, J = 43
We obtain -2744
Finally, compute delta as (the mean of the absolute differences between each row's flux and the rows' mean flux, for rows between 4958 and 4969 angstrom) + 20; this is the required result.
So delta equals 33.2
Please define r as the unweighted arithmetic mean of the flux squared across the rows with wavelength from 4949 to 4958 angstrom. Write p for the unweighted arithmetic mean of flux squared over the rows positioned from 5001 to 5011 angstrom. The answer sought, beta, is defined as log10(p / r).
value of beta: -0.1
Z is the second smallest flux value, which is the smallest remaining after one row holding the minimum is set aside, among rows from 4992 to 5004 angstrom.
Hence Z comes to 139.6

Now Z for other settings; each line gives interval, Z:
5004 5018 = 110.2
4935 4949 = 138.5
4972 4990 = 118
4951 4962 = 122.6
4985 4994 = 139.7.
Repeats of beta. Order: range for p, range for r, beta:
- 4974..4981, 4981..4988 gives -0.2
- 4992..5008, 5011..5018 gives 0.1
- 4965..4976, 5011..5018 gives 0.1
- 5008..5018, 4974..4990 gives -0.2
